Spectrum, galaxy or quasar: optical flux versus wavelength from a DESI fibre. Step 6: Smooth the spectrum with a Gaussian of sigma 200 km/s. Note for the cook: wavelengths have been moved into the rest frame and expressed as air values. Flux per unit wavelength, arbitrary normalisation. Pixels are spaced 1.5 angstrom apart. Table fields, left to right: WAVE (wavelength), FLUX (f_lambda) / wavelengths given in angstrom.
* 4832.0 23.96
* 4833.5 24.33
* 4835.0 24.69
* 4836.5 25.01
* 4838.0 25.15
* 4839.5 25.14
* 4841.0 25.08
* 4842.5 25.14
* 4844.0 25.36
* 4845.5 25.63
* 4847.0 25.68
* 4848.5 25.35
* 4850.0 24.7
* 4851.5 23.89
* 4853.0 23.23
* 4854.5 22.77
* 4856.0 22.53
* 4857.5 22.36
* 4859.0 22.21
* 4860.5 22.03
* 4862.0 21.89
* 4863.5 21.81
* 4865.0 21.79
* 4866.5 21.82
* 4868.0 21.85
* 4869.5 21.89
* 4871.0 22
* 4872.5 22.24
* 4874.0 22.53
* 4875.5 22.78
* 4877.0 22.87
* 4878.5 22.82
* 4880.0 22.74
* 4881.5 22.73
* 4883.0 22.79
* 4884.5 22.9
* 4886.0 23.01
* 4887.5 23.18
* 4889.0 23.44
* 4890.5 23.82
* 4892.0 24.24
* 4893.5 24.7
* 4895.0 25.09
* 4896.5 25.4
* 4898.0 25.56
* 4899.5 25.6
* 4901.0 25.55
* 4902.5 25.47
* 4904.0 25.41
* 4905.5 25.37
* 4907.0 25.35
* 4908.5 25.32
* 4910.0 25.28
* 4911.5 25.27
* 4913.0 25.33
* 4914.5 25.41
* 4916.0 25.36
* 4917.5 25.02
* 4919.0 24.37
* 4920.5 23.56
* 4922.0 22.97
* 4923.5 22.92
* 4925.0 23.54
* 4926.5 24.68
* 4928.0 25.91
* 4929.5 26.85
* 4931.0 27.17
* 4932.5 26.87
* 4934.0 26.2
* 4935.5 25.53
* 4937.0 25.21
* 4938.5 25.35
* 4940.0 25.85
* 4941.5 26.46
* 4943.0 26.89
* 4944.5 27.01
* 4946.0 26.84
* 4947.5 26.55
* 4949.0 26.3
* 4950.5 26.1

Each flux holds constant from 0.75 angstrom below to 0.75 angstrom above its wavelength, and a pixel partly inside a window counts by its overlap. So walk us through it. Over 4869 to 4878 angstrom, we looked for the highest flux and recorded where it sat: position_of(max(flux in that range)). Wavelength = 4877.0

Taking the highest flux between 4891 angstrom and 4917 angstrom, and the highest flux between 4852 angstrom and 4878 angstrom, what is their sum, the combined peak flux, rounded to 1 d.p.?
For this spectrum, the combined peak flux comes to 48.8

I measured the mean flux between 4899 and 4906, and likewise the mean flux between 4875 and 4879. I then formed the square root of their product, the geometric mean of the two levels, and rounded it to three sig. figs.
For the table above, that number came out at 24.1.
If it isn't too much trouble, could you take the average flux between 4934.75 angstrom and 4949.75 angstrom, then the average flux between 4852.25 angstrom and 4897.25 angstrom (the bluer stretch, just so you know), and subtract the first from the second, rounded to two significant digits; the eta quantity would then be -3.4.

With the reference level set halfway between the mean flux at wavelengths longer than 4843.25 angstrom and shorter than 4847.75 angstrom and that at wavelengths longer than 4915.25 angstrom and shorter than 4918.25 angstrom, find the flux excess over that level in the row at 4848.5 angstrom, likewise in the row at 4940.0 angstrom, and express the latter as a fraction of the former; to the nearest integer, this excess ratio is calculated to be -20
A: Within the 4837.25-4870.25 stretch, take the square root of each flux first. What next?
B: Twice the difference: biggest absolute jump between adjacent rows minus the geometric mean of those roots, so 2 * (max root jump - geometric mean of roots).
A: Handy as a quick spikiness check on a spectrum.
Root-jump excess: -9.5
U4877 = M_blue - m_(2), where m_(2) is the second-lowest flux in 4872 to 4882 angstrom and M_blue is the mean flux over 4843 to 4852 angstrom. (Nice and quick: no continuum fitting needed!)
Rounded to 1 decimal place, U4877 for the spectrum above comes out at 2.6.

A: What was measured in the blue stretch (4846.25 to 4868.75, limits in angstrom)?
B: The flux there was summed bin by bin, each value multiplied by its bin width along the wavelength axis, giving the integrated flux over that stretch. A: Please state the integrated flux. 516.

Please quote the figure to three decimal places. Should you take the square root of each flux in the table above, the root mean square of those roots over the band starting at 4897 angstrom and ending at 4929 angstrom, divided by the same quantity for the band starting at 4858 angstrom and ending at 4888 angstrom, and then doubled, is 2.110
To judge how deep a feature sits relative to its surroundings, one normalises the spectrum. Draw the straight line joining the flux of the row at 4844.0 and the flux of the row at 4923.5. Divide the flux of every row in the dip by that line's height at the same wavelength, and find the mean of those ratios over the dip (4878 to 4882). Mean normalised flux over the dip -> 0.94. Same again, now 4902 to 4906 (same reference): 1.08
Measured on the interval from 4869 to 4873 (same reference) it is 0.90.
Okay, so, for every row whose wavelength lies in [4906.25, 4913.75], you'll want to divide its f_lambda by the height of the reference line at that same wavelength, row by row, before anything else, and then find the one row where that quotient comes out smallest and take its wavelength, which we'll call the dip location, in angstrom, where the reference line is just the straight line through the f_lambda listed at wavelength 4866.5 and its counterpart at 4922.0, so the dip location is 4911.5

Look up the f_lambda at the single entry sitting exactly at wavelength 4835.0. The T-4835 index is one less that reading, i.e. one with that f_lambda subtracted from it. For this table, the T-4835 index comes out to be -23.7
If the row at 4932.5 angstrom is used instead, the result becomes -25.9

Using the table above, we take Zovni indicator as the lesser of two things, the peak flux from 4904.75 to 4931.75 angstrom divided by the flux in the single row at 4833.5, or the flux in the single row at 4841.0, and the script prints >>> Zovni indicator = 1.12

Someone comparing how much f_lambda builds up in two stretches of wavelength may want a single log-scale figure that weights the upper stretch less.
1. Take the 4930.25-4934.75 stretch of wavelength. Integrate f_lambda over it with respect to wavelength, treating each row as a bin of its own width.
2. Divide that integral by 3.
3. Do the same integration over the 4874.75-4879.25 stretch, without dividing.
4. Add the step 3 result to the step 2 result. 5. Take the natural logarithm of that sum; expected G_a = 4.96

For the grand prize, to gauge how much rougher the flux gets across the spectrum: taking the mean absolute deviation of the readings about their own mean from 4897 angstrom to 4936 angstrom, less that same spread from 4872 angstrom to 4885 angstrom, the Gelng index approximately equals 0.6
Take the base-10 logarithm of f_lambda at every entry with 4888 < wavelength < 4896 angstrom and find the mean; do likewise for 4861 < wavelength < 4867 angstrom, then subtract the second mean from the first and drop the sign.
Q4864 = 0.046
